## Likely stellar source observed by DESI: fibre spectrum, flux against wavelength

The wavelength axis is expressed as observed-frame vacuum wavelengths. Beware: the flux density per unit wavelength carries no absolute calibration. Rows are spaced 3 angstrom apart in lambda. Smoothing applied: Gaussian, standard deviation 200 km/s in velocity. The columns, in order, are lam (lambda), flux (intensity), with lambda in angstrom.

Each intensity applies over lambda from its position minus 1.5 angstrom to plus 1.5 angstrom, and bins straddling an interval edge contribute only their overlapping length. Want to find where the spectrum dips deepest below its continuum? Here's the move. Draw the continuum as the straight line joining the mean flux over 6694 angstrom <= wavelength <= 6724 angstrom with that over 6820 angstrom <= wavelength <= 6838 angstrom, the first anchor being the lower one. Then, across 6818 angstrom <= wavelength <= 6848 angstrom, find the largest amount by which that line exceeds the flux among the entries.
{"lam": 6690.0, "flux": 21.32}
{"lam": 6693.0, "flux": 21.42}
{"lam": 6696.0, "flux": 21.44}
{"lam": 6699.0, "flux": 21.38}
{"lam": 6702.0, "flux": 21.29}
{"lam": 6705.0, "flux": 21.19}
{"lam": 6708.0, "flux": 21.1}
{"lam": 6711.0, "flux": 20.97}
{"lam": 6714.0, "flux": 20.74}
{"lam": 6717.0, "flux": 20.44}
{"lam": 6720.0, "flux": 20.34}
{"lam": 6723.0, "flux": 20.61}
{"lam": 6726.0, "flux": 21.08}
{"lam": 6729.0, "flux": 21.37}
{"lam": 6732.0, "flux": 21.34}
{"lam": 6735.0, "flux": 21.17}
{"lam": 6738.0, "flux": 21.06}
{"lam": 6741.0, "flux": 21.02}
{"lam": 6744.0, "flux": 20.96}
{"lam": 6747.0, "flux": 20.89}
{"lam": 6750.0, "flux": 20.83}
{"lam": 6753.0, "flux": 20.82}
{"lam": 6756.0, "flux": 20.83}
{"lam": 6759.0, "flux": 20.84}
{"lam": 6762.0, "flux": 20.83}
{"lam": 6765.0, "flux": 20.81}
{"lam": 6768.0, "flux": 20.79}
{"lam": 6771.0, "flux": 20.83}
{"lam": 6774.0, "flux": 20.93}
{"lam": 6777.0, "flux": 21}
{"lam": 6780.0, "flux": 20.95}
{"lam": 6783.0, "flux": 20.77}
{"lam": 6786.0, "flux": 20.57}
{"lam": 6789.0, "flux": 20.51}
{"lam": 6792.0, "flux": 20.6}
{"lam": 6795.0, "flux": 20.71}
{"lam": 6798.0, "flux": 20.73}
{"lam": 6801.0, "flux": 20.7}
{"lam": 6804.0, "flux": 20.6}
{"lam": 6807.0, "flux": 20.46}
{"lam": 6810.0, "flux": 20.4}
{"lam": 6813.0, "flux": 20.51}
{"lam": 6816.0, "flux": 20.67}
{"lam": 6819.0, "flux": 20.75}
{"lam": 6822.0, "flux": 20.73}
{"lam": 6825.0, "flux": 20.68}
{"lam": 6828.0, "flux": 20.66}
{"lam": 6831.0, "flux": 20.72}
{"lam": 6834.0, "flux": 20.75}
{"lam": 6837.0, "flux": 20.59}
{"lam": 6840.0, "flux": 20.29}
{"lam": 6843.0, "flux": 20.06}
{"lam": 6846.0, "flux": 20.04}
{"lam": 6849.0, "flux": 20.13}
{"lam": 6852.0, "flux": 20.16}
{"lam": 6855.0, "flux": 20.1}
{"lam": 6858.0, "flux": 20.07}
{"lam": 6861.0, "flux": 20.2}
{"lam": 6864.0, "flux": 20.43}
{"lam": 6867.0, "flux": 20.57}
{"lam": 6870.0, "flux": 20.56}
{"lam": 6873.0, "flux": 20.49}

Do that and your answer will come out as 0.61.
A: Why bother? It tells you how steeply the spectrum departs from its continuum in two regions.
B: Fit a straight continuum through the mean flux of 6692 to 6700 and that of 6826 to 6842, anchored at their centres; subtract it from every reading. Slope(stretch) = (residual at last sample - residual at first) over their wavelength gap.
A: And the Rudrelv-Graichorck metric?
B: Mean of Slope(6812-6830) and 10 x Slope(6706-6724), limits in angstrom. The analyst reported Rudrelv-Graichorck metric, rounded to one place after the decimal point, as -0.1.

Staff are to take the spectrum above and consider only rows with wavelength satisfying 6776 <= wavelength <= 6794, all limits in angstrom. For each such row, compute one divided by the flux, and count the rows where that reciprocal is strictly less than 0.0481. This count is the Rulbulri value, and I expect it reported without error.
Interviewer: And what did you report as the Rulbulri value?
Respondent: 2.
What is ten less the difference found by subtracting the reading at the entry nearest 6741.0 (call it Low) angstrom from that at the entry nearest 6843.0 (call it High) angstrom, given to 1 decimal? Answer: 11.0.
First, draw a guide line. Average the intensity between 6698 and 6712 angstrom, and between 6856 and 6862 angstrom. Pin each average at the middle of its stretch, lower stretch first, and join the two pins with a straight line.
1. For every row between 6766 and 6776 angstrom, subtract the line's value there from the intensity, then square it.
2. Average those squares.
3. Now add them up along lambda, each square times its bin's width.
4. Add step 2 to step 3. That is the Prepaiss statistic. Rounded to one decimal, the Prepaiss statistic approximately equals 0.2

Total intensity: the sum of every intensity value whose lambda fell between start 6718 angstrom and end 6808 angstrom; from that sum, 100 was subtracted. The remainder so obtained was 525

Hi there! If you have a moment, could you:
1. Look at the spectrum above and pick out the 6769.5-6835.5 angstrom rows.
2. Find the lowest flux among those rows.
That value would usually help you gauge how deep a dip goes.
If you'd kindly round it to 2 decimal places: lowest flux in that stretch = 20.40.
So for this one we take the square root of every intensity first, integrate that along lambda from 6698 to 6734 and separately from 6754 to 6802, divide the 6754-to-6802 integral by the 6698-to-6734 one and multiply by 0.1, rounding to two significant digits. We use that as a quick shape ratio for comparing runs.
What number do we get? 0.13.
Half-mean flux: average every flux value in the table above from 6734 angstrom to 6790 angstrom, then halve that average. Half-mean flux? 10.43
